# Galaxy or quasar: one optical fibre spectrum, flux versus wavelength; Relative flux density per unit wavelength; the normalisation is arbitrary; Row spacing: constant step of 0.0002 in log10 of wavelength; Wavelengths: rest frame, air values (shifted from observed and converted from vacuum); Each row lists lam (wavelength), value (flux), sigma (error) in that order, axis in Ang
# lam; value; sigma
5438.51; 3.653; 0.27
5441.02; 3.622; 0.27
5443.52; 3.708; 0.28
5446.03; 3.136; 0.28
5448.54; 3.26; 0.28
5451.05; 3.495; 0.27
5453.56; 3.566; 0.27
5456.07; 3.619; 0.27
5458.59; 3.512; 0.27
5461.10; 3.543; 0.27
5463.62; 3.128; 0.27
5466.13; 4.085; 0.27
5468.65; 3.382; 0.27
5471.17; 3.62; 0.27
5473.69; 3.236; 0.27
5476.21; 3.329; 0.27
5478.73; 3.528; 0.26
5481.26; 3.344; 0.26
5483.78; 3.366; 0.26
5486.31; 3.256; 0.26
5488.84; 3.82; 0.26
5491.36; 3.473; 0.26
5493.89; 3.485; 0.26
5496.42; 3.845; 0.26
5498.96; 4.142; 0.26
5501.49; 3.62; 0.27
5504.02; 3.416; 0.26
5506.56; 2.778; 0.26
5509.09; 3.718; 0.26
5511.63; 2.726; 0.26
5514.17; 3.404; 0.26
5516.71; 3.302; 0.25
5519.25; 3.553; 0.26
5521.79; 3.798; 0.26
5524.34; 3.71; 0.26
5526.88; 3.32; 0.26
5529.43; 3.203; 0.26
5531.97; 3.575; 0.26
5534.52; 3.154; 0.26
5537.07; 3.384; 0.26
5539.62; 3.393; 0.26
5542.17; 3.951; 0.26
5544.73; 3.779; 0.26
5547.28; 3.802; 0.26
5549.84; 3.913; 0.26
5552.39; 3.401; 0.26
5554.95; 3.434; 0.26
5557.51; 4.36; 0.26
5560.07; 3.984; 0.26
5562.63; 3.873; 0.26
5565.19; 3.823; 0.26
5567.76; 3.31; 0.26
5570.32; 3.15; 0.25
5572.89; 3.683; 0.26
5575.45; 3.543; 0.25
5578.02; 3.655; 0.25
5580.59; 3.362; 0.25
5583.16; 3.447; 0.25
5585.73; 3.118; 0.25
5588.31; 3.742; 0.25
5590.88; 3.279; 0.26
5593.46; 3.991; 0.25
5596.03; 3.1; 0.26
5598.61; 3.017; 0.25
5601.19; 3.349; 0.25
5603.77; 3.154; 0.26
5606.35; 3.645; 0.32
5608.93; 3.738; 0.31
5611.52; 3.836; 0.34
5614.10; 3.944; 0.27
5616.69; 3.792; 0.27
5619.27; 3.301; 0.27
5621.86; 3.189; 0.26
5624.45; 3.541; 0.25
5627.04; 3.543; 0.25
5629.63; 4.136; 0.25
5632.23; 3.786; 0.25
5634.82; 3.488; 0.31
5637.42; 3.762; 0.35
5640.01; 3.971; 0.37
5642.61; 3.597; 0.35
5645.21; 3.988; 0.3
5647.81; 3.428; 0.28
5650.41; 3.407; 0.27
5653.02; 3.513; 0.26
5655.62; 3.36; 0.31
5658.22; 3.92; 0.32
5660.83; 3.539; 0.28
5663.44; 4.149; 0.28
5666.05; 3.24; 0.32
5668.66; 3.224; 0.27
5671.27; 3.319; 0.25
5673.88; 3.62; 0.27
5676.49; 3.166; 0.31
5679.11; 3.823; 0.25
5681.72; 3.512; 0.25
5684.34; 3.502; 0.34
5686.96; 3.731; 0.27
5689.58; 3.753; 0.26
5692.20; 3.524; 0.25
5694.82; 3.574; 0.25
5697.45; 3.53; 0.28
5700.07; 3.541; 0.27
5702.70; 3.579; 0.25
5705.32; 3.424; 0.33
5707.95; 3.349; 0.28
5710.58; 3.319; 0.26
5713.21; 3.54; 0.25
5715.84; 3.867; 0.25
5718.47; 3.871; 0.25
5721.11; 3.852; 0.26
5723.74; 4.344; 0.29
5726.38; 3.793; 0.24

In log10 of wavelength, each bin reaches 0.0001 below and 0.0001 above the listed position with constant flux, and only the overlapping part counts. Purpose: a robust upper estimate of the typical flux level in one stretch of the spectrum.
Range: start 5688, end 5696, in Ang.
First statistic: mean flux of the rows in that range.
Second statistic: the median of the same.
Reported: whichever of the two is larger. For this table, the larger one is 3.62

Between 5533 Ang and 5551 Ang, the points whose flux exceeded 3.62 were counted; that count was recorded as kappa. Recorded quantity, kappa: 4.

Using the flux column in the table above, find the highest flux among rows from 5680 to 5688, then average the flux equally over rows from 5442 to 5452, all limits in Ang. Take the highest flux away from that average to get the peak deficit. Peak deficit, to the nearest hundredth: -0.33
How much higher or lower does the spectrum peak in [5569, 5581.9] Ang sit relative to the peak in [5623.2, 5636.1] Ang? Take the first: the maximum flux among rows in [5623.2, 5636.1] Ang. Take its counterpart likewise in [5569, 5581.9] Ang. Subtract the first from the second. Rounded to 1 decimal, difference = -0.5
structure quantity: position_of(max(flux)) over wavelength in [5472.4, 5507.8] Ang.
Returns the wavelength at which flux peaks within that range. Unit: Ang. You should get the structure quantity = 5498.96 Ang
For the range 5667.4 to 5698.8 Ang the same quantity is 5679.11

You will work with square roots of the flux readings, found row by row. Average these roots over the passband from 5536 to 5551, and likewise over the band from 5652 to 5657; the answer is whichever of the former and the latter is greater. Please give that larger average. 1.92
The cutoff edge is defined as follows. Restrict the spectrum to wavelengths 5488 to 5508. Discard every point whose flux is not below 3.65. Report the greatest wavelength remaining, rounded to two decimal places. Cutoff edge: 5506.56 Ang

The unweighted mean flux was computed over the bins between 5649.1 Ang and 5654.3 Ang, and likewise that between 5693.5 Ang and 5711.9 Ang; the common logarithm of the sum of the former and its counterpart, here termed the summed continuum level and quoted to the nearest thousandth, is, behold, 0.841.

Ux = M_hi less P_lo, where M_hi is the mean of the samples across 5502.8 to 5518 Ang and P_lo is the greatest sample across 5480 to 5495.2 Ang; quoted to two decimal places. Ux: -0.60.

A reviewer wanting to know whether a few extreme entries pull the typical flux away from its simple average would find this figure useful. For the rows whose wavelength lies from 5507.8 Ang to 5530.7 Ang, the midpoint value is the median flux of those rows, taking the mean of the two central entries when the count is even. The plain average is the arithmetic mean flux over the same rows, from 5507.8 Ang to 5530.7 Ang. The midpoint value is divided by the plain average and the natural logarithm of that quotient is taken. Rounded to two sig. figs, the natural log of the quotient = -0.0032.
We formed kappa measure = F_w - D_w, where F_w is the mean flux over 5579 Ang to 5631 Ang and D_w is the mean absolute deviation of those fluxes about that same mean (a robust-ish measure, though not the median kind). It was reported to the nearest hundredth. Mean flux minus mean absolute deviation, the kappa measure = 3.23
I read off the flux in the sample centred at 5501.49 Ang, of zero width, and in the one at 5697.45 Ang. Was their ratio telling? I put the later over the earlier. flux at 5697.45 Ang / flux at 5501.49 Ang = 0.98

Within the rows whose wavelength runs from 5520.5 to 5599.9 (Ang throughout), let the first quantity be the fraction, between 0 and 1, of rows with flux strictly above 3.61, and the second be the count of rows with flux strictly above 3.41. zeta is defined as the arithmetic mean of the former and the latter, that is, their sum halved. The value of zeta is 9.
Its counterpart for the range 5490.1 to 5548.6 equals 7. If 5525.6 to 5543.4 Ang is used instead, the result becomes 1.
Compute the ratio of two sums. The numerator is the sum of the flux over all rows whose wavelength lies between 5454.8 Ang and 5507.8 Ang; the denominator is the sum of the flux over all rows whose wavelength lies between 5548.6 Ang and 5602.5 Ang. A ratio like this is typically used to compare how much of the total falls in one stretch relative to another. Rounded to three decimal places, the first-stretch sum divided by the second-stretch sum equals 0.986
